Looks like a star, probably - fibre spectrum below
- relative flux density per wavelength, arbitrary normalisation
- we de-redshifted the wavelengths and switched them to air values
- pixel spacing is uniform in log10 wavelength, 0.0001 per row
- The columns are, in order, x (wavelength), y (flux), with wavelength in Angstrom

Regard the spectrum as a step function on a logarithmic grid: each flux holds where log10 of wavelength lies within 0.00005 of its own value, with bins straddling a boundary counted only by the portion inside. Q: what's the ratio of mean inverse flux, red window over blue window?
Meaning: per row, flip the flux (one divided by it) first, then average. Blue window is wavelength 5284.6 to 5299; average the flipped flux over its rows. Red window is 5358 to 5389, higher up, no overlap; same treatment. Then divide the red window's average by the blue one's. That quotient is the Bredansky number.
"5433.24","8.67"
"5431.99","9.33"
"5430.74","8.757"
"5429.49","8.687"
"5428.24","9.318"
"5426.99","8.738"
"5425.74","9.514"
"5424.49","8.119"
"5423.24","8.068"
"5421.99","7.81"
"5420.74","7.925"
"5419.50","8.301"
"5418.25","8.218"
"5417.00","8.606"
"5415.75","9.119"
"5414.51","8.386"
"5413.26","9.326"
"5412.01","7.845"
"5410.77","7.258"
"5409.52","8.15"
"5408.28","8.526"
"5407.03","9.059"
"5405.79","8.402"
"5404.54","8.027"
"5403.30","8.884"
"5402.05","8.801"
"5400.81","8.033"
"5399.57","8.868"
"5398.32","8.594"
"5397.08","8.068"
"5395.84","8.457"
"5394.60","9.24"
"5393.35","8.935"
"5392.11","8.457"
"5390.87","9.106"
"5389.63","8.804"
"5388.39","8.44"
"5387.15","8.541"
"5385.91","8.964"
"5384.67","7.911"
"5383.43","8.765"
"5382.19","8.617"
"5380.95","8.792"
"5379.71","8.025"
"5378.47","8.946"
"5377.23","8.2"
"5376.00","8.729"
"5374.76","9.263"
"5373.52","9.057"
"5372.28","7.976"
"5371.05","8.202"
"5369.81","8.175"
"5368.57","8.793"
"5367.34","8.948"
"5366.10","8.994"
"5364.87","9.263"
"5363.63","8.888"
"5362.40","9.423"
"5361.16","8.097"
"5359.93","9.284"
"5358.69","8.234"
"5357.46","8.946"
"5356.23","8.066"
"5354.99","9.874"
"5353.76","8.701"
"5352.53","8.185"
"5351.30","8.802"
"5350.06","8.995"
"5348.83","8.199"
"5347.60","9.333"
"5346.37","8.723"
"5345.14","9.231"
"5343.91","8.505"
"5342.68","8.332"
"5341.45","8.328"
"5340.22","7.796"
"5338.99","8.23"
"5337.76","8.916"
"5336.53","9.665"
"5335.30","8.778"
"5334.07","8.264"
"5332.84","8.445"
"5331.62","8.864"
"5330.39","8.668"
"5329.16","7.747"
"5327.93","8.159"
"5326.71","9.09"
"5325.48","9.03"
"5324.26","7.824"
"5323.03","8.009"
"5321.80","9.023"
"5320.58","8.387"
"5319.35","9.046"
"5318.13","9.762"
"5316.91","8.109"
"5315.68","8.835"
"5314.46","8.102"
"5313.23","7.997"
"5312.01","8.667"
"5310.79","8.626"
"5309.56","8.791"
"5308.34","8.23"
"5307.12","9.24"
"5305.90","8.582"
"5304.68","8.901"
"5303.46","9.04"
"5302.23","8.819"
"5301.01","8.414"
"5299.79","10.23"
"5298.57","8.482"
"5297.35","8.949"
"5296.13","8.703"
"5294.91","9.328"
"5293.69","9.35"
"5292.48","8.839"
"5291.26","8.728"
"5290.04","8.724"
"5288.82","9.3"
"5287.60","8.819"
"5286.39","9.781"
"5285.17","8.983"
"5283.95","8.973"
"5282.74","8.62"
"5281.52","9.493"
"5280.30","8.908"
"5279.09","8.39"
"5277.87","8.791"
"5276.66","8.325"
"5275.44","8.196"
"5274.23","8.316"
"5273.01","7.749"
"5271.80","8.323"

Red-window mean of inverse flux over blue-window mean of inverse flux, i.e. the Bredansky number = 1.04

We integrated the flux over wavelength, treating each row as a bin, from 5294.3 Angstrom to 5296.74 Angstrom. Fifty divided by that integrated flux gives 2.27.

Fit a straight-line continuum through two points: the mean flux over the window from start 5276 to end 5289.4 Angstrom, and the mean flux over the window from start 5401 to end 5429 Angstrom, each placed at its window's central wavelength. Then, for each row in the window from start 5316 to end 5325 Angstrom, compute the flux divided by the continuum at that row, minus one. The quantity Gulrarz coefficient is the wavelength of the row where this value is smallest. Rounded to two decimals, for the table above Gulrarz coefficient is 5324.26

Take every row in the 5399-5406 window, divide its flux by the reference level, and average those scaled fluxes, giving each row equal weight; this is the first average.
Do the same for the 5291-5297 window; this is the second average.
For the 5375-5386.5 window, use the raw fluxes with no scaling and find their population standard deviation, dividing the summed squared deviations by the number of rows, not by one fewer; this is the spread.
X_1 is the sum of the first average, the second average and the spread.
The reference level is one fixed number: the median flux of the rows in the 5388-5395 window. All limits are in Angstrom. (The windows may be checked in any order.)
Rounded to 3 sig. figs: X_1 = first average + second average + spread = 2.35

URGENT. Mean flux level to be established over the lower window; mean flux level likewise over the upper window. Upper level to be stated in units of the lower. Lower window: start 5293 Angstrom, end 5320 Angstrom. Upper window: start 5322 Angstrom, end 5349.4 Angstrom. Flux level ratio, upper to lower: 0.97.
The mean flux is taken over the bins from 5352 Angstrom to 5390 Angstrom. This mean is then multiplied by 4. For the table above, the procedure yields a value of 34.7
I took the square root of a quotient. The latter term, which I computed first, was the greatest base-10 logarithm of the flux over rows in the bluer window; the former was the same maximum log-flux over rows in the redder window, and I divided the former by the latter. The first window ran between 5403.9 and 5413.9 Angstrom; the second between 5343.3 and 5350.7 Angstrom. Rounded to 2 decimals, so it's 1.00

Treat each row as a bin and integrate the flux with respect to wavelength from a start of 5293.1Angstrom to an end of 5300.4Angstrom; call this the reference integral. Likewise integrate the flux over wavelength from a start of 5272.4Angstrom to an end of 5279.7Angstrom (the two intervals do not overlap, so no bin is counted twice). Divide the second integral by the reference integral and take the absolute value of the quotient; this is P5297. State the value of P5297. 0.90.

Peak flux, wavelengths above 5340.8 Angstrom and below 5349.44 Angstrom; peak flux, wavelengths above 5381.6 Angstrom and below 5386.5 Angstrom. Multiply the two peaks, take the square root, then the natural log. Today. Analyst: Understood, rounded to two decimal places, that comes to 2.21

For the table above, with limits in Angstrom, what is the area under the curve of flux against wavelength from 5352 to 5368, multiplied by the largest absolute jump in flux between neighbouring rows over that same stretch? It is 256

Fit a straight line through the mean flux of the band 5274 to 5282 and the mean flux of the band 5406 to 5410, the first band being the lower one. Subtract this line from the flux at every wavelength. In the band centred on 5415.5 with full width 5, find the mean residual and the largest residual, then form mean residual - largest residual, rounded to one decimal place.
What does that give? -0.5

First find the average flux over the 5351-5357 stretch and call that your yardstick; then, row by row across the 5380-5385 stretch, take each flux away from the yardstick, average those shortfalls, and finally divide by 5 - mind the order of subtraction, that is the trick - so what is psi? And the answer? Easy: 0.04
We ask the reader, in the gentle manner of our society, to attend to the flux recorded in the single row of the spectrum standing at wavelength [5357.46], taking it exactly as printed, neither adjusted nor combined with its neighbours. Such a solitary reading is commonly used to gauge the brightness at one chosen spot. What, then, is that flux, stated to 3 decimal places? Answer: 8.946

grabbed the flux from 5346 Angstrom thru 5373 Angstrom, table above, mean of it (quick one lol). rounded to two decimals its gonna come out 8.73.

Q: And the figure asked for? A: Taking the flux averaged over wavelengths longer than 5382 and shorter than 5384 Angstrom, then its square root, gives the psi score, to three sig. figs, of 2.95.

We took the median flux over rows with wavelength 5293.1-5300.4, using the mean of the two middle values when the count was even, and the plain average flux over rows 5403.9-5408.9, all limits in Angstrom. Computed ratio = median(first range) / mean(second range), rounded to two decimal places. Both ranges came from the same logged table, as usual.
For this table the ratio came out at 1.07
